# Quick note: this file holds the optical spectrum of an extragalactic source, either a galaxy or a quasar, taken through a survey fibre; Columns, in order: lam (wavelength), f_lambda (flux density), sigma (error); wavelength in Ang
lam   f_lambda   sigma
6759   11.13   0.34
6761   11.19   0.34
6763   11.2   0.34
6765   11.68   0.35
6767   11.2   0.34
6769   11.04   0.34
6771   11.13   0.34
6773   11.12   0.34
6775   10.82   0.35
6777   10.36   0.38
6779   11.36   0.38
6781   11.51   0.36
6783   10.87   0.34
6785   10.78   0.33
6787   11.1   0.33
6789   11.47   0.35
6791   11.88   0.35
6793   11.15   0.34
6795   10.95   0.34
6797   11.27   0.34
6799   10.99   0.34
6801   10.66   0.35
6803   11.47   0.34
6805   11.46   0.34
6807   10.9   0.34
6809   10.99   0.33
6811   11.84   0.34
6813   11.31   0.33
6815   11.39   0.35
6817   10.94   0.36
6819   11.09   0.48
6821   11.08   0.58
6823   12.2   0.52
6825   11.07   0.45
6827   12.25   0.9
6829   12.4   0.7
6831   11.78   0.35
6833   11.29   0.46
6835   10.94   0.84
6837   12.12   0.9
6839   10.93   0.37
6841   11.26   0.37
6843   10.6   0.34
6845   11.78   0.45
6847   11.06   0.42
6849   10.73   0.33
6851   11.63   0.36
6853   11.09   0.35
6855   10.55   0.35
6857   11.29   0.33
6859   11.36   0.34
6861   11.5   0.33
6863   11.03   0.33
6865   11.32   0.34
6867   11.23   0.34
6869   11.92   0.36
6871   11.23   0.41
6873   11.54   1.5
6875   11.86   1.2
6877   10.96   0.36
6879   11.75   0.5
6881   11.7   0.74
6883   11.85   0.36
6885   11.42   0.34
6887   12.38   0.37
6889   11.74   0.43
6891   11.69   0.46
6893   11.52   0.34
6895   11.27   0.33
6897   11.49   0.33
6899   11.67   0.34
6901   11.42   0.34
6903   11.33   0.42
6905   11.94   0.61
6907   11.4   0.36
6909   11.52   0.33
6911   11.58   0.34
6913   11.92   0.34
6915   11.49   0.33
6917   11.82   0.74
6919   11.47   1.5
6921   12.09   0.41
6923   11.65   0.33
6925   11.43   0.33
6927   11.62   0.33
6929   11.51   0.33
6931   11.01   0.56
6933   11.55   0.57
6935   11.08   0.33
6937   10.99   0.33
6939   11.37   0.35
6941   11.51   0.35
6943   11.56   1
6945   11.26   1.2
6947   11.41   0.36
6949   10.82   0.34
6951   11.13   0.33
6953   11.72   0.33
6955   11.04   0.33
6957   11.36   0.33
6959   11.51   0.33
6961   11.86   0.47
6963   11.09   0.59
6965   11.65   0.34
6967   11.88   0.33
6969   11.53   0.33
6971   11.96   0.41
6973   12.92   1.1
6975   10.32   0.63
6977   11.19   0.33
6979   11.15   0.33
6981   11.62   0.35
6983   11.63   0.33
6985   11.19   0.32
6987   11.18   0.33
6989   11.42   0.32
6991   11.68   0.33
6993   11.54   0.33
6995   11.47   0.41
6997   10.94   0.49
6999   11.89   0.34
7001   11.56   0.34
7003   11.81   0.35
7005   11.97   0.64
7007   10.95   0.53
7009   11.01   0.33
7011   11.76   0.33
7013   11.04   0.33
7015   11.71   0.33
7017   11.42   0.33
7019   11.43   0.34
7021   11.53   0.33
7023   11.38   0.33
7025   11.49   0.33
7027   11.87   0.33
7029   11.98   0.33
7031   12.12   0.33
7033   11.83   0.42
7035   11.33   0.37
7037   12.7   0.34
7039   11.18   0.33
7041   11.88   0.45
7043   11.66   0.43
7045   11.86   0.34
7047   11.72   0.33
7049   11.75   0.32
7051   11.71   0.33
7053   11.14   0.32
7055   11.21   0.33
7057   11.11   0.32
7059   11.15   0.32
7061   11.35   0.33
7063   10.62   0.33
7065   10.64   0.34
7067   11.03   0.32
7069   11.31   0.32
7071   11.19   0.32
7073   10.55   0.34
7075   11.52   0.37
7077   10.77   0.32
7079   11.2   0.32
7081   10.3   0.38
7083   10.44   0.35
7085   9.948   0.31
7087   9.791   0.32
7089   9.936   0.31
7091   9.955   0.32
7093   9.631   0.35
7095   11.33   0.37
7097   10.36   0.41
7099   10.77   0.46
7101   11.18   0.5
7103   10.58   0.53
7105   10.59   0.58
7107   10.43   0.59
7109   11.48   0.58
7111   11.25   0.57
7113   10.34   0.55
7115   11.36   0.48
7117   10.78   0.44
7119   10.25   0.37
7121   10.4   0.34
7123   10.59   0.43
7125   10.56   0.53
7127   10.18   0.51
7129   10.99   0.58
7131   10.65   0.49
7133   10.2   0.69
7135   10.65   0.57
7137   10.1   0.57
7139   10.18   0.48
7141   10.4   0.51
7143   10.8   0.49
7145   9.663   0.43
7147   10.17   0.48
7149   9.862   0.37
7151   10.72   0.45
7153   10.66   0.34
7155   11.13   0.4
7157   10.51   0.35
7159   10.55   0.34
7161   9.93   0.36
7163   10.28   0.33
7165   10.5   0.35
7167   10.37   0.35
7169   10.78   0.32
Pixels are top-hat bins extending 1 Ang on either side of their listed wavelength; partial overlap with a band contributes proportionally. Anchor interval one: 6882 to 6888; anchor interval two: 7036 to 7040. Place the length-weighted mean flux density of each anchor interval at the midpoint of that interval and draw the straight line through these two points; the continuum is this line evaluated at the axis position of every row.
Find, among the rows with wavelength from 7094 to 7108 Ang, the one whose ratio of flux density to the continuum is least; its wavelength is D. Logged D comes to 7097 Ang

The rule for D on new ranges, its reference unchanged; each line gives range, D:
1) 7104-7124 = 7119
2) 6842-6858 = 6855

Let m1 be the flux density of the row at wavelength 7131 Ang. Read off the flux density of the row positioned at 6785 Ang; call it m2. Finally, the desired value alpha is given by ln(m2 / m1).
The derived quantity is 0.01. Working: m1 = 10.65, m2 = 10.78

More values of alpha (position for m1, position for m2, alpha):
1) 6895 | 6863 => -0.02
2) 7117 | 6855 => -0.02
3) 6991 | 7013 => -0.06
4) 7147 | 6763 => 0.10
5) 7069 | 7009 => -0.03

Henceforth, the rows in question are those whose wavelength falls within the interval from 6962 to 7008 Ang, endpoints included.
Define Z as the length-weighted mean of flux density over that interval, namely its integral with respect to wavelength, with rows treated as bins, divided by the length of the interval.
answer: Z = 11.5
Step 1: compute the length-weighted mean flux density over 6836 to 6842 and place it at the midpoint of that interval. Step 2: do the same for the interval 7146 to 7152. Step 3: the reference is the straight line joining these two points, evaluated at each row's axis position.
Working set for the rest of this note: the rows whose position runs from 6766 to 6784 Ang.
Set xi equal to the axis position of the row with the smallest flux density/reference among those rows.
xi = 6777 Ang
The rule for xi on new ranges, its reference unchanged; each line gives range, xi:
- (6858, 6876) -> 6863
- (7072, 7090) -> 7087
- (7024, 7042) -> 7039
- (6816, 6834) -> 6817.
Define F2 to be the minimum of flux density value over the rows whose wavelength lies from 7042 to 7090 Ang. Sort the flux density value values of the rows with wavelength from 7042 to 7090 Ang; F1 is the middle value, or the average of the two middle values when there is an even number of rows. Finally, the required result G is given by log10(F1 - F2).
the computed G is 0.13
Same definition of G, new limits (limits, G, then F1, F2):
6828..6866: -0.13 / 11.3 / 10.55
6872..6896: -0.13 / 11.7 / 10.96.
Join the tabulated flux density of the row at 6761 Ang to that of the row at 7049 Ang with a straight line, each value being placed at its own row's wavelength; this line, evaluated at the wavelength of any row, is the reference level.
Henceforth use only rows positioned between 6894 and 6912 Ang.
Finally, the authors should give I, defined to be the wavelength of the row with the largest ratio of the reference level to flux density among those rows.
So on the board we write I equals 6895 Ang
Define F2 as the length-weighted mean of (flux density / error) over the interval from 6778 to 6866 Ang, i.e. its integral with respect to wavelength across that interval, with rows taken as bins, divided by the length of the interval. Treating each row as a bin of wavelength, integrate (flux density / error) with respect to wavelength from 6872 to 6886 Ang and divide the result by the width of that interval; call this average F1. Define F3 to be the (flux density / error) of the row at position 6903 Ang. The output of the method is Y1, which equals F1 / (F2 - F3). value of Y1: 9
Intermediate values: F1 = 22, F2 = 29.5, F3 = 27.0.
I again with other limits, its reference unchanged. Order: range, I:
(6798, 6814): 6801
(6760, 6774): 6769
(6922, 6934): 6931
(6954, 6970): 6955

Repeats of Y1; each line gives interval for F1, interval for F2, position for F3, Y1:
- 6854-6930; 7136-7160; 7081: -12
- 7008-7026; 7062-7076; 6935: -52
